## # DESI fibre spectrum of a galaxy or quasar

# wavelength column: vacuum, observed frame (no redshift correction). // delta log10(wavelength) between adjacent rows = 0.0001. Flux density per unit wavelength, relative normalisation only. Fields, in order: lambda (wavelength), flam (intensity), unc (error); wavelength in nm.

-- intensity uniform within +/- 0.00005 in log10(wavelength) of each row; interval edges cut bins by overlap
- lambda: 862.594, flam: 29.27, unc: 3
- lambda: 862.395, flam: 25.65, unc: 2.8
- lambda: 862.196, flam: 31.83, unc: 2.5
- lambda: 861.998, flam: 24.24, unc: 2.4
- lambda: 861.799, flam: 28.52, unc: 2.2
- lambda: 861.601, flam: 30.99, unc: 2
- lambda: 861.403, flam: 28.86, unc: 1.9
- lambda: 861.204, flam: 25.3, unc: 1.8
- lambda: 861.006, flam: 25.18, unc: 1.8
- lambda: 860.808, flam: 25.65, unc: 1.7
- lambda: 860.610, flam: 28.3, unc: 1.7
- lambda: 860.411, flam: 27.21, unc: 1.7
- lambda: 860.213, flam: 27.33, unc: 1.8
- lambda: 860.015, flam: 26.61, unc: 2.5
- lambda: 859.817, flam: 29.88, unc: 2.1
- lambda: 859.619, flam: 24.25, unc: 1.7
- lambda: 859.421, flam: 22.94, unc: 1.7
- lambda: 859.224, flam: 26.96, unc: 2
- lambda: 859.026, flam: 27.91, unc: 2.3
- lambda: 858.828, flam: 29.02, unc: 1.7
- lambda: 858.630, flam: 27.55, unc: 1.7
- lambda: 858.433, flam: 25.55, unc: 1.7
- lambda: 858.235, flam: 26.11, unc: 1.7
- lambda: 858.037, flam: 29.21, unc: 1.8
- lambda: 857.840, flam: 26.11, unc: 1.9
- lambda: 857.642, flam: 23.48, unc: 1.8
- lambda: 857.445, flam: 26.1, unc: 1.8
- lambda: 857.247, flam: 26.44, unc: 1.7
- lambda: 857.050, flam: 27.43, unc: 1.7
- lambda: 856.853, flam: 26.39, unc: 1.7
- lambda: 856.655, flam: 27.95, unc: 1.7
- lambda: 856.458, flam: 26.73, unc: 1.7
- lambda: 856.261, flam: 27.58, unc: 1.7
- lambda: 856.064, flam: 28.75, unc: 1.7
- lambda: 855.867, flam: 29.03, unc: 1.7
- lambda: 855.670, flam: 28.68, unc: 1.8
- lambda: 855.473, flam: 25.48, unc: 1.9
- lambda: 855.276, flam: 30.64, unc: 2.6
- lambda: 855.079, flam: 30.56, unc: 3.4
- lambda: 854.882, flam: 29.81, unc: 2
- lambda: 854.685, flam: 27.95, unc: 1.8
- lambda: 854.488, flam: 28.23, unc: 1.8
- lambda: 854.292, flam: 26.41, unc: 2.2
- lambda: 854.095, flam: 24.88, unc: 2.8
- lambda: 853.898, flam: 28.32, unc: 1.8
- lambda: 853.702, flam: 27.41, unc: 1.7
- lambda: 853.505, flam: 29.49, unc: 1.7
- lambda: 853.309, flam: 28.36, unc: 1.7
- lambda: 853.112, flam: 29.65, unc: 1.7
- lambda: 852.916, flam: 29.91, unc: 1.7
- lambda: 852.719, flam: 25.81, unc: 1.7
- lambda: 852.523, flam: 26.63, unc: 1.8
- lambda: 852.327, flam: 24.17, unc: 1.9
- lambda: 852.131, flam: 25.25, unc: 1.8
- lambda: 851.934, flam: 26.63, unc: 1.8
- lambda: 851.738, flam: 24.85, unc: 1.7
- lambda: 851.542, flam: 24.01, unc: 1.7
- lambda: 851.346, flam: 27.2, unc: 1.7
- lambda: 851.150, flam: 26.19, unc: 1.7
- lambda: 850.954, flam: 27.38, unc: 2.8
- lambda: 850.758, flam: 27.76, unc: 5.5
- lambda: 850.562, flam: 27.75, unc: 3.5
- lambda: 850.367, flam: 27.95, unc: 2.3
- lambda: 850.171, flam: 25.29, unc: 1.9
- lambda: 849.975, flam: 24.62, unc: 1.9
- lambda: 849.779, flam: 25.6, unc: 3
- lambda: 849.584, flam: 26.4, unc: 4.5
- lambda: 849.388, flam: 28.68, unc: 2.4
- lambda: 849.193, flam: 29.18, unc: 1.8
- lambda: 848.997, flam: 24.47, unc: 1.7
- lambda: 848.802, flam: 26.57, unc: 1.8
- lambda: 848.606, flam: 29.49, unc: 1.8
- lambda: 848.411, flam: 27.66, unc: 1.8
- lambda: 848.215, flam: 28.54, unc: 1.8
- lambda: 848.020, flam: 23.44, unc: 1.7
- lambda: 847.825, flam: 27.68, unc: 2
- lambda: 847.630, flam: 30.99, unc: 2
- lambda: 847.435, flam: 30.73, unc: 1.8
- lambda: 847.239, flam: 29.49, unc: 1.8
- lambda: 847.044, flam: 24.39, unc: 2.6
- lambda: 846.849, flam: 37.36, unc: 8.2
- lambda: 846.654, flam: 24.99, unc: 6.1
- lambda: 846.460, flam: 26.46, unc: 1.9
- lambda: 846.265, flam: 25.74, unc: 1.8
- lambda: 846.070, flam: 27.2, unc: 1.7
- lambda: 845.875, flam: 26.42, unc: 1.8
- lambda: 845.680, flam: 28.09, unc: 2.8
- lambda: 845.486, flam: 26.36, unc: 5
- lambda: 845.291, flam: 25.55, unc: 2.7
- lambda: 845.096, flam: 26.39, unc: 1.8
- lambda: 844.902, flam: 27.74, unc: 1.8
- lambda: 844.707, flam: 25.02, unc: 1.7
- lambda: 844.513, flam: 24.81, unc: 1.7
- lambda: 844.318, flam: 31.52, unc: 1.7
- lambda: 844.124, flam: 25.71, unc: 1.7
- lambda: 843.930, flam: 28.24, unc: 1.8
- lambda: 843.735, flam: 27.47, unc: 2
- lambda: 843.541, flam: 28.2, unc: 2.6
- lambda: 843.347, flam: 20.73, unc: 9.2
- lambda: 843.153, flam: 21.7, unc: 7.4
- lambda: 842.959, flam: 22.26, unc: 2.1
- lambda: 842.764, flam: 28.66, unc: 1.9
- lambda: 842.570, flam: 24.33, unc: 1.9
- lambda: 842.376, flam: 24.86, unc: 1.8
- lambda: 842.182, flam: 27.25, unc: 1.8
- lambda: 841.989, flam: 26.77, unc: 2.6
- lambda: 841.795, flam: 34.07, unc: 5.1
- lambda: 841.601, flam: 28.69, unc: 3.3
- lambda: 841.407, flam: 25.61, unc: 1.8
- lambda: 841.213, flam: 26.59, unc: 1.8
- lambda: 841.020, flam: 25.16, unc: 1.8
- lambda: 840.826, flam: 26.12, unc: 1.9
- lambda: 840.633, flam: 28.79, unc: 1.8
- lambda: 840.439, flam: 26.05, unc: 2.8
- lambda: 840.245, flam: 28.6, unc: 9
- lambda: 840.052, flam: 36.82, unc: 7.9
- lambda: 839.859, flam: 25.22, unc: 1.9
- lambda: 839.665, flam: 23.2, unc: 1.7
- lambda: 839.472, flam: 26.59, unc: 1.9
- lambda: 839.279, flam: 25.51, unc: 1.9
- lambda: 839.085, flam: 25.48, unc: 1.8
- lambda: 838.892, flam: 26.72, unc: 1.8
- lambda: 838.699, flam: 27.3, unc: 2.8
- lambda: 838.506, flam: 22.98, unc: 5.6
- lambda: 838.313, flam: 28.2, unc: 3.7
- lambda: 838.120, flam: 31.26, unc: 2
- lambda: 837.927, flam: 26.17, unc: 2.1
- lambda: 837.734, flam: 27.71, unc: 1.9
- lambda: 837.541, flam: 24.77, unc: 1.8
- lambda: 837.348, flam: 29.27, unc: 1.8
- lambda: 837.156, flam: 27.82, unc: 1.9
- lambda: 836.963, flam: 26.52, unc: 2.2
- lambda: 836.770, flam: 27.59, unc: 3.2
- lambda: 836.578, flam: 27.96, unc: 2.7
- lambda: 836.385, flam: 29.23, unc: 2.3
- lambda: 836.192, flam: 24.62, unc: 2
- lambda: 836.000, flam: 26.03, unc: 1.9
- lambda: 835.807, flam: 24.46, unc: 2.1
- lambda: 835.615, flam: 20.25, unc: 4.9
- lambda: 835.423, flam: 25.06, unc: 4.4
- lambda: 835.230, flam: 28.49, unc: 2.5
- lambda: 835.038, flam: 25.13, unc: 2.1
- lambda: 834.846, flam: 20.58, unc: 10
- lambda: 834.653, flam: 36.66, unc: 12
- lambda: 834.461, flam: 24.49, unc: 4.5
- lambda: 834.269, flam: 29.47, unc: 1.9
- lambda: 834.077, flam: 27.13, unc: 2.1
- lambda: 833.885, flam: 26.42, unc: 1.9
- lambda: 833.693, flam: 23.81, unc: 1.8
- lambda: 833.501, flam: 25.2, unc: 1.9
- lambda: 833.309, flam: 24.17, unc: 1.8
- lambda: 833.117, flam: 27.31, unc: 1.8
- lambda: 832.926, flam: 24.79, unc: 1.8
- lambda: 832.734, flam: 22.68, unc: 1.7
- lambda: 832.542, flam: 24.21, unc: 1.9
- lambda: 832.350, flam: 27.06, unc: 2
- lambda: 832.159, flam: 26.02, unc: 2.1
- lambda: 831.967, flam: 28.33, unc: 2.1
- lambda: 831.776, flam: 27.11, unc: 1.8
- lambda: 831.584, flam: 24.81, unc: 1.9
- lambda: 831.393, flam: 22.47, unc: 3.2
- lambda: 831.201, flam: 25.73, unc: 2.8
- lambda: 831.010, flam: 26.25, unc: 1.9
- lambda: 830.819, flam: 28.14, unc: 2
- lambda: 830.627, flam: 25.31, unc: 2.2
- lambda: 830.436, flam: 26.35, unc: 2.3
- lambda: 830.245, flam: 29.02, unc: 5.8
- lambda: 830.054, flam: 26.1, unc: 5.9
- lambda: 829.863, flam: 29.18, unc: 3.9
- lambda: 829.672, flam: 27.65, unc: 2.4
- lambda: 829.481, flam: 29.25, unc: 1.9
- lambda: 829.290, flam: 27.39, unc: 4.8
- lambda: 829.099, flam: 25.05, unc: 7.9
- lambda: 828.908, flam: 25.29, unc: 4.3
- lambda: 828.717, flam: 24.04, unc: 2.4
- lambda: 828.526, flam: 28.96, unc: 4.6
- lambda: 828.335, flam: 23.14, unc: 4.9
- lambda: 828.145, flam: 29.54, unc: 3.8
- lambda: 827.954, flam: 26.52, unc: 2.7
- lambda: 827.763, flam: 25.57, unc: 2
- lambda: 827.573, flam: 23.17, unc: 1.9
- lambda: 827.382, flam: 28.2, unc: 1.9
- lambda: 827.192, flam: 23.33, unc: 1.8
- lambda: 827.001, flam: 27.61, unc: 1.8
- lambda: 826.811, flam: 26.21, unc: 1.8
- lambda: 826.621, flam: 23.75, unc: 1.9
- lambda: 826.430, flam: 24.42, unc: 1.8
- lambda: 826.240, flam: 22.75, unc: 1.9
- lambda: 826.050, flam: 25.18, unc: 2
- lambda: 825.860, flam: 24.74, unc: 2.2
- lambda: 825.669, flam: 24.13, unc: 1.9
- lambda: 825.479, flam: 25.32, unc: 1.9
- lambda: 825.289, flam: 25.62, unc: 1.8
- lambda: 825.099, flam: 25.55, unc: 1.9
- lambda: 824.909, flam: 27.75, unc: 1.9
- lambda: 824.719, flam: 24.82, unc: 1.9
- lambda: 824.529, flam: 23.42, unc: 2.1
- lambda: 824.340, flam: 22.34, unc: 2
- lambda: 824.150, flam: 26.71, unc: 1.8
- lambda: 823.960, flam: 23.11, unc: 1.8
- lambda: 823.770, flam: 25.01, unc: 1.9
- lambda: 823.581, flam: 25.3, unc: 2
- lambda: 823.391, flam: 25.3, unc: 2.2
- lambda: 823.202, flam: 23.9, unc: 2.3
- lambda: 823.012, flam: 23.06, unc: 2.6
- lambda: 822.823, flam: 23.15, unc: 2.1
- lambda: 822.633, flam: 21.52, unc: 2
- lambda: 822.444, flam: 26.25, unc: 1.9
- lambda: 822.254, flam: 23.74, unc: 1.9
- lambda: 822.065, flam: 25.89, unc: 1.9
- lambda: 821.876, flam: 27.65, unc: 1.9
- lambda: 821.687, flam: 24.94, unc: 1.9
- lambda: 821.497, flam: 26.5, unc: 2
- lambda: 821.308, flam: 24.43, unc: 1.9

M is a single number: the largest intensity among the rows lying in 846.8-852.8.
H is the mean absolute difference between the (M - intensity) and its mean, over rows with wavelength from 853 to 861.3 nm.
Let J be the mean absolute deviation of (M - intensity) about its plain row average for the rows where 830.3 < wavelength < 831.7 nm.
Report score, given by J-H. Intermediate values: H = 1.5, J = 1.19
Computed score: -0.29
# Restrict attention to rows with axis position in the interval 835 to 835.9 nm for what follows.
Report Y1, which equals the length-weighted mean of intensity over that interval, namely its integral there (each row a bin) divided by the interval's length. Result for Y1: 24.7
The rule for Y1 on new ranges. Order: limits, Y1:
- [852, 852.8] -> 25.5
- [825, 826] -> 25.1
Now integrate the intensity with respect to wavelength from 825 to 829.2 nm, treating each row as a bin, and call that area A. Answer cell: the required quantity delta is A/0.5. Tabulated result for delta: 213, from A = 107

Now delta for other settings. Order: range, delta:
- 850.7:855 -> 233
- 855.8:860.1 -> 231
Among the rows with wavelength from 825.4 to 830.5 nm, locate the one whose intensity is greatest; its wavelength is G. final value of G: 828.145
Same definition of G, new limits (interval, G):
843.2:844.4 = 844.318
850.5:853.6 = 852.916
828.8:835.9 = 834.653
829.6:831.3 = 829.863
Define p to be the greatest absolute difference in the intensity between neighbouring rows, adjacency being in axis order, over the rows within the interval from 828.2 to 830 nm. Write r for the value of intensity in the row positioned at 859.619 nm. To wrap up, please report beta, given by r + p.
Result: 30.1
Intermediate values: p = 5.8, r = 24.25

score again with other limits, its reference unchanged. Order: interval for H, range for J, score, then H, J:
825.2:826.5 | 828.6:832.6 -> 0.75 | 0.7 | 1.46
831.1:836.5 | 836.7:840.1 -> -0.08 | 2.1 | 2.06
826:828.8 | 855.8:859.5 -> -0.59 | 1.9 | 1.30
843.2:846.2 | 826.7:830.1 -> 0.19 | 1.6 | 1.80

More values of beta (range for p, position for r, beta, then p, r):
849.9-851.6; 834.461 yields 27.7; 3.2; 24.49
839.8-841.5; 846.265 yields 37.3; 11.6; 25.74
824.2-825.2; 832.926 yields 27.7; 2.9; 24.79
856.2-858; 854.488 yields 30.9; 2.6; 28.23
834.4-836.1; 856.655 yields 44.0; 16.1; 27.95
